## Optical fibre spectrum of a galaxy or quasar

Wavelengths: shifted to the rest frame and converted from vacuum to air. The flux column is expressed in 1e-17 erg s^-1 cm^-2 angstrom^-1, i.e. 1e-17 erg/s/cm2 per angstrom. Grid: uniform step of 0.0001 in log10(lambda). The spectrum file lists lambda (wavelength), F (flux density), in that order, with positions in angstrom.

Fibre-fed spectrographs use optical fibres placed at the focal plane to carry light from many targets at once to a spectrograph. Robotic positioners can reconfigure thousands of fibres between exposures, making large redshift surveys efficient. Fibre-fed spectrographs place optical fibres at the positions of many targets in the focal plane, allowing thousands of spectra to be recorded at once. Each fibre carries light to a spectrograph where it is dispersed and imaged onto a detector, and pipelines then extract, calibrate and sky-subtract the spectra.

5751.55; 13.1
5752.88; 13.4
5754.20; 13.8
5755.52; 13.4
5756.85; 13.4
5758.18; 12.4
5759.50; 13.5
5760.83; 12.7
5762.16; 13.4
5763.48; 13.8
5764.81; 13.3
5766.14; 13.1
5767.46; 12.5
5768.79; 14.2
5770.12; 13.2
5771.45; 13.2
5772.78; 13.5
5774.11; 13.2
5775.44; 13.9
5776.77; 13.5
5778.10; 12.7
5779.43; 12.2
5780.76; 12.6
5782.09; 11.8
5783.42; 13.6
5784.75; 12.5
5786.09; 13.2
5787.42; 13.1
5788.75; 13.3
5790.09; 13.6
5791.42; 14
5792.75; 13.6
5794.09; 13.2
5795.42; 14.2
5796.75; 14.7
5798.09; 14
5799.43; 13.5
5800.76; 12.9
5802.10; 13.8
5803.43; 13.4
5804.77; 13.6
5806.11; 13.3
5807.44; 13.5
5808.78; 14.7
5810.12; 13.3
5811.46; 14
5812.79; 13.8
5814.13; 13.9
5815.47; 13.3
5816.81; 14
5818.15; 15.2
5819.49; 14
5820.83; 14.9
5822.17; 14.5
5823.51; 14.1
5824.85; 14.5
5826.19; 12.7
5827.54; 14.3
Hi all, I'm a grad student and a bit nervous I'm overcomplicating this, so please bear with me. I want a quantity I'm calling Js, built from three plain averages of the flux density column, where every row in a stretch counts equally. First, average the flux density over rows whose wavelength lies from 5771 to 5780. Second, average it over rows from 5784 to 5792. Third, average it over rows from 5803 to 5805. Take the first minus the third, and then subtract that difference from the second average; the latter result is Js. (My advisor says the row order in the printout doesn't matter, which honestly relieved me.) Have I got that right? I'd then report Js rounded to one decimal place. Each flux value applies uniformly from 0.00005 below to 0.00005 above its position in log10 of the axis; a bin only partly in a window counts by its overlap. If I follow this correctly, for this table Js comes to 13.6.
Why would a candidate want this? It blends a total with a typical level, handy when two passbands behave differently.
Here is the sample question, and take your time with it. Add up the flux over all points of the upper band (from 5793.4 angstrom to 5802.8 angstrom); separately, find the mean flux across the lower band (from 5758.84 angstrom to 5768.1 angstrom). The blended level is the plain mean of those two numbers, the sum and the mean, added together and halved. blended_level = 54.7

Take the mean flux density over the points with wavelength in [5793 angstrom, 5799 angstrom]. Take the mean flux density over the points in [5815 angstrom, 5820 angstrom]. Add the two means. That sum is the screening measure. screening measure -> 28.1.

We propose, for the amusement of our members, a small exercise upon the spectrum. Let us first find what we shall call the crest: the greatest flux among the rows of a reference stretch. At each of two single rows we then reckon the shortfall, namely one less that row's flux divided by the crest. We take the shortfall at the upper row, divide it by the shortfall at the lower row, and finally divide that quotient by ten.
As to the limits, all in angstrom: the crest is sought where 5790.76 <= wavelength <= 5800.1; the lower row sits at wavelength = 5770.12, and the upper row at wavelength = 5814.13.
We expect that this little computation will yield 0.053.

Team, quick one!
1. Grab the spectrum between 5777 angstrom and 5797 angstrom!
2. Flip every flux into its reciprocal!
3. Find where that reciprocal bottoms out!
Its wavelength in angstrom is 5796.75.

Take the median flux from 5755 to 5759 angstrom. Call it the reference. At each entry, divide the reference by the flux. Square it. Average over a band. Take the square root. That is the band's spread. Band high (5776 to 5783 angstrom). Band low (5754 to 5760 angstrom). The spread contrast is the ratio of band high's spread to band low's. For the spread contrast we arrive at 1.06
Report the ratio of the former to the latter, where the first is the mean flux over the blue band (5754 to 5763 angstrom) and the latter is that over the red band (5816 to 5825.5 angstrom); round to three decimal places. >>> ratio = 0.915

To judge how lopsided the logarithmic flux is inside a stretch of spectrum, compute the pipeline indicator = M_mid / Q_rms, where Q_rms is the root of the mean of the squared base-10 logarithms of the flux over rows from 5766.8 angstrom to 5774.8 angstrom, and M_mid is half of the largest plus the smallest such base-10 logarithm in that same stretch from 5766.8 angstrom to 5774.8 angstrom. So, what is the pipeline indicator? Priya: 1.00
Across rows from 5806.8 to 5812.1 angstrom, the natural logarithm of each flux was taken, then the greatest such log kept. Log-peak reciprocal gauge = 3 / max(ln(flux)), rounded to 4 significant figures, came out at 1.116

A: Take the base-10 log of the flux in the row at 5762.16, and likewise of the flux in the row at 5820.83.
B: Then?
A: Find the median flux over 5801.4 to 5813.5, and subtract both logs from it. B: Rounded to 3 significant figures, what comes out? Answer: 11.3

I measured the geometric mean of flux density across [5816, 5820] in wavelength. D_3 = 14.4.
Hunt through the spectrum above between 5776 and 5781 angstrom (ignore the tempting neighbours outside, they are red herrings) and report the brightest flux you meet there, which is 13.5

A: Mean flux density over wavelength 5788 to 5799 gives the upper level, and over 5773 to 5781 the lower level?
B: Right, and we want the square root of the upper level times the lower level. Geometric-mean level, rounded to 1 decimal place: 13.4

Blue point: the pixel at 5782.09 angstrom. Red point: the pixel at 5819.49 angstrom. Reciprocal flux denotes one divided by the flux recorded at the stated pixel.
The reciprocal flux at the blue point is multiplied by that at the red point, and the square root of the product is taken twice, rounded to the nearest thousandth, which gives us 0.279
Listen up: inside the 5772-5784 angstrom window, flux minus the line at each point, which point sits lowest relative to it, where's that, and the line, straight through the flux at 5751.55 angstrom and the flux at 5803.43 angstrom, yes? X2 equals 5782.09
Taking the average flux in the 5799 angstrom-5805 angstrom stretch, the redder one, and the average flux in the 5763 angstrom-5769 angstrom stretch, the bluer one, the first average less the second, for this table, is 0.1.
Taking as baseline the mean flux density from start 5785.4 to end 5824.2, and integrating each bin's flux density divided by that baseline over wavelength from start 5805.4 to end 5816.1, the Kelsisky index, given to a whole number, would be 11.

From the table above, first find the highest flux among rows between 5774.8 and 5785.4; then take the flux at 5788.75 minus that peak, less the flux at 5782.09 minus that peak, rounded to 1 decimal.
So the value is 1.5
